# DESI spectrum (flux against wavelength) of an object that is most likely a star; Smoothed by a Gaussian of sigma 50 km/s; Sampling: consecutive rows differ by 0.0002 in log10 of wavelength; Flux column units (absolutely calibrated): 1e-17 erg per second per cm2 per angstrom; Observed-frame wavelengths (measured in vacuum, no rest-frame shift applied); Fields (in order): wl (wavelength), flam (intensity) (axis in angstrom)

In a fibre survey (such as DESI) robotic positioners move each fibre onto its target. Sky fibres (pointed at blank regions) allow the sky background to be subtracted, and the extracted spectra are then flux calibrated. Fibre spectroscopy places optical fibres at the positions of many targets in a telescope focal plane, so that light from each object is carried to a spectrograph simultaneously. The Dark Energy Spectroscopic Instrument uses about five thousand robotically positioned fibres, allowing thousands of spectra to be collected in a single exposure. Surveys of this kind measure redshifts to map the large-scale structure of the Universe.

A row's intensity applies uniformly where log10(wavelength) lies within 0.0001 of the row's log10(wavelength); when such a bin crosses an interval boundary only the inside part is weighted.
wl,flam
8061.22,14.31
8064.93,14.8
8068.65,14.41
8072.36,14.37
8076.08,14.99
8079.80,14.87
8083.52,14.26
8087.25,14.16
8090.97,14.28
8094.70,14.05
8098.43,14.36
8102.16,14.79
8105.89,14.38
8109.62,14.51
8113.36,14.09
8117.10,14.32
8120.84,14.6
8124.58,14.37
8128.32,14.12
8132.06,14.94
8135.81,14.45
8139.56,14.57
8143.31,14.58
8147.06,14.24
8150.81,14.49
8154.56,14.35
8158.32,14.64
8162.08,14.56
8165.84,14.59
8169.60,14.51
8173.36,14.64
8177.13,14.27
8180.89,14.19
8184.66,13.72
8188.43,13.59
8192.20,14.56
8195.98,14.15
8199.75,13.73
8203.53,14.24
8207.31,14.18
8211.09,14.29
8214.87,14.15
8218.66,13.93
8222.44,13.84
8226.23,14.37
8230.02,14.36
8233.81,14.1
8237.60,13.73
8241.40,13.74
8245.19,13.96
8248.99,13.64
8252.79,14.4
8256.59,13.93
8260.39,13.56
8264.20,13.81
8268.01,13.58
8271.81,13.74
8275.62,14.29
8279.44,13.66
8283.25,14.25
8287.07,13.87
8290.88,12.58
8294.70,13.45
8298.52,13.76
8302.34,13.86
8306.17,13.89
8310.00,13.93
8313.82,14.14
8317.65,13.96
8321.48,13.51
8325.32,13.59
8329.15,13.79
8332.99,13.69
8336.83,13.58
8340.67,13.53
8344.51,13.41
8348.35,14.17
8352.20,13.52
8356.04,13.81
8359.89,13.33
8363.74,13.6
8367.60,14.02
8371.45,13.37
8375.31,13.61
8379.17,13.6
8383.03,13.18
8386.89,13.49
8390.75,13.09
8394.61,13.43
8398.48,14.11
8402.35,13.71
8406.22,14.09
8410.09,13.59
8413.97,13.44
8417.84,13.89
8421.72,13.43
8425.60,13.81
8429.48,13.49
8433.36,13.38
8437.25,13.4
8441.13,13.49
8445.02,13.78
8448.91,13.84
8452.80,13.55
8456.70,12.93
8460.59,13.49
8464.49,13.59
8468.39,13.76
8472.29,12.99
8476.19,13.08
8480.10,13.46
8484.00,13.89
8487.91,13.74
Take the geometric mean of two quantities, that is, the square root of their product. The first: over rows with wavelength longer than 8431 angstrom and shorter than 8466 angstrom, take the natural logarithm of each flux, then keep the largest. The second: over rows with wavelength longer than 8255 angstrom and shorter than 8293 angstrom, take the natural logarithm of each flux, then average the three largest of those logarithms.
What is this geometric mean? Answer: 2.64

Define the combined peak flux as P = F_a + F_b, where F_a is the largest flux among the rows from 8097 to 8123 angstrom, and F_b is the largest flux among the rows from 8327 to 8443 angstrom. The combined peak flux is 29.0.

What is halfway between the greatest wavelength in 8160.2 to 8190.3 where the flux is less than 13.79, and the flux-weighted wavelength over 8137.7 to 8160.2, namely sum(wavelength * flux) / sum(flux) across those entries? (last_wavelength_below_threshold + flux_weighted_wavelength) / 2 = 8168.7 angstrom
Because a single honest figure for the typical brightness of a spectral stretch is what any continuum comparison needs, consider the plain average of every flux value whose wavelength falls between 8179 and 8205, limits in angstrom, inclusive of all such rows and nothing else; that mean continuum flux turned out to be 14.0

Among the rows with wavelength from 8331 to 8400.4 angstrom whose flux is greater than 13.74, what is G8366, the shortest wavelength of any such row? 8348.35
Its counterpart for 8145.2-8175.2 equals 8147.06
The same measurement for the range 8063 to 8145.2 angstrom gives 8064.93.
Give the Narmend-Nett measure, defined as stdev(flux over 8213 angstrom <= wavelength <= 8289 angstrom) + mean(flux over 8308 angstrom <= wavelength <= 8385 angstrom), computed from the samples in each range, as 13.9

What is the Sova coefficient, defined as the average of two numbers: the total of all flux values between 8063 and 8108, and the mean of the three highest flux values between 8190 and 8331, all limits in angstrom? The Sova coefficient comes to 94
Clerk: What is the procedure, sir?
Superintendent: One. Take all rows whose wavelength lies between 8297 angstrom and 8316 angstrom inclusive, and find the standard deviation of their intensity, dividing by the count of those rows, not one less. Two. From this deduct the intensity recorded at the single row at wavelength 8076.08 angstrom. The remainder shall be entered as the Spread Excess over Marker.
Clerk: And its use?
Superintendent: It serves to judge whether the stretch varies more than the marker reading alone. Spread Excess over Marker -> -14.9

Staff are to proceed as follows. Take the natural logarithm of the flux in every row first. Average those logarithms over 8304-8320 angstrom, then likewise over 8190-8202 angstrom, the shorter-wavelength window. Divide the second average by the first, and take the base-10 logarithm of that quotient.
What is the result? 0.0019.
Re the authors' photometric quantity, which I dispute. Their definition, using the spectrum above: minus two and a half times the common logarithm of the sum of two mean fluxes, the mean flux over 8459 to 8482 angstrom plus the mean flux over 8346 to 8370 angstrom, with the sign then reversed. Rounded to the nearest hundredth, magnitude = 3.58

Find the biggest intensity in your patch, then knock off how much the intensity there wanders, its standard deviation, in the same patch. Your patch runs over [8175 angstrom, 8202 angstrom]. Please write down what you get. 14.2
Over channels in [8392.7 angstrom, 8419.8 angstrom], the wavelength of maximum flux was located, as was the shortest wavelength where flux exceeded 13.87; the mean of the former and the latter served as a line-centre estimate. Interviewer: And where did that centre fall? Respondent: 8398.5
